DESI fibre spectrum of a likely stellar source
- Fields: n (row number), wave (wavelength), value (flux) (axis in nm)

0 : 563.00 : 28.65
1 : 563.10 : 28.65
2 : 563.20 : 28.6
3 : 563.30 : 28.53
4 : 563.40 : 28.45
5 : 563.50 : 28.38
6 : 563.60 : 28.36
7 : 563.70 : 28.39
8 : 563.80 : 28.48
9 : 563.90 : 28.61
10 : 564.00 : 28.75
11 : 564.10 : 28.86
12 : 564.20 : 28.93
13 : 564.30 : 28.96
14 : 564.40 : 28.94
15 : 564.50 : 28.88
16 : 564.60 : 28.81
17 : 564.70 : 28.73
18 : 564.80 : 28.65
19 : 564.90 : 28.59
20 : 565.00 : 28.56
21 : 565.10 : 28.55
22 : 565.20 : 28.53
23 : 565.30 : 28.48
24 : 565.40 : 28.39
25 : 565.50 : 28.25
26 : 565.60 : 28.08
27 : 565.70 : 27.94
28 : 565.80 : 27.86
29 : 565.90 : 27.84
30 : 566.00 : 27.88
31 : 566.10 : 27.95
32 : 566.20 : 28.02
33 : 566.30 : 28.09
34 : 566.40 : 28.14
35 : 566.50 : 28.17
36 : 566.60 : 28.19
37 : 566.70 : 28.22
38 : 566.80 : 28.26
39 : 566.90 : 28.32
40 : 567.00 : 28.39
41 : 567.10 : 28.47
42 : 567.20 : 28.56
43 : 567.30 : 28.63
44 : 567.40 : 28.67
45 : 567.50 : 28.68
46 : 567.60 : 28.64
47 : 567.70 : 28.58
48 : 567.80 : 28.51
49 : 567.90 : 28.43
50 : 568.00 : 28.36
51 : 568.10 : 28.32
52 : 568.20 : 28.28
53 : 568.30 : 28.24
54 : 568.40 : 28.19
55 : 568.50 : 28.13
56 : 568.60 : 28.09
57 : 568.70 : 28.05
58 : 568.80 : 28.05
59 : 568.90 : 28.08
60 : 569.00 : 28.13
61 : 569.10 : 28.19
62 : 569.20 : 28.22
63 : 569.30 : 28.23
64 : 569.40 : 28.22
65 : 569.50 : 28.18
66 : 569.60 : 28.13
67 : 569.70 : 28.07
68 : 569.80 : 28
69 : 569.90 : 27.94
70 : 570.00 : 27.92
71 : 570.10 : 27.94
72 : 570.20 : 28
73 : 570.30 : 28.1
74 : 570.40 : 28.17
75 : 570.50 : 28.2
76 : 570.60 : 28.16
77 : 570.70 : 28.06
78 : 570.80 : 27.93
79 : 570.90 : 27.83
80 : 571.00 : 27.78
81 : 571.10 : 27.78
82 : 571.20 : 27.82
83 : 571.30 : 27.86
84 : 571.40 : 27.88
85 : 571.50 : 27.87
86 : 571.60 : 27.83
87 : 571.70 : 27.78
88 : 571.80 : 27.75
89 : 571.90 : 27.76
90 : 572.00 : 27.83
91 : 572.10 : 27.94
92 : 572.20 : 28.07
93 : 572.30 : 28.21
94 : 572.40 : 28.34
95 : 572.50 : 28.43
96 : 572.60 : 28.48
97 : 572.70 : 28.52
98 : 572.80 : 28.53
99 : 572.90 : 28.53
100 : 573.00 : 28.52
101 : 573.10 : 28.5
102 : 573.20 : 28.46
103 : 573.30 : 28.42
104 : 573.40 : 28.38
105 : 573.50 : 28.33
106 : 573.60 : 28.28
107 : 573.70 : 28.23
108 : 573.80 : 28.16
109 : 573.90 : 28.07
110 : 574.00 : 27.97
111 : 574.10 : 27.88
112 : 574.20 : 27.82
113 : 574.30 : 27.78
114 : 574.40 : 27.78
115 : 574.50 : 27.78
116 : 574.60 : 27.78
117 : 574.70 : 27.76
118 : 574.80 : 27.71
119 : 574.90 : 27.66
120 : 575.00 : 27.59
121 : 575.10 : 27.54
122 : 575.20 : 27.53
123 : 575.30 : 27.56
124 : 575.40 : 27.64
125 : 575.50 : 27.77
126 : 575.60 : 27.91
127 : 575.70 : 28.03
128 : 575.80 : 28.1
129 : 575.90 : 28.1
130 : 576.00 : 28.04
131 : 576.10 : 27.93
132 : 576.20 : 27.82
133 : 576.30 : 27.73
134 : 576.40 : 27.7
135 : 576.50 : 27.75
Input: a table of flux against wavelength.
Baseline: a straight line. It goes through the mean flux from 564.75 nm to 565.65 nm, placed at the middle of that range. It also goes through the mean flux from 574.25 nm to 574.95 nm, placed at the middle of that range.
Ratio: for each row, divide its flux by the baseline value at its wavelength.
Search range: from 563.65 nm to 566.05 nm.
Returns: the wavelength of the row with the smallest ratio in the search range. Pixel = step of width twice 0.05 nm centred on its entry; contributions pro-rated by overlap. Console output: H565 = 565.90 nm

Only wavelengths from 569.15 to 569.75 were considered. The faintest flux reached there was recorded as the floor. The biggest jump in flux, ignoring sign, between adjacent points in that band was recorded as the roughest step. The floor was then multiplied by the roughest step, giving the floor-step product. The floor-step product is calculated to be 1.7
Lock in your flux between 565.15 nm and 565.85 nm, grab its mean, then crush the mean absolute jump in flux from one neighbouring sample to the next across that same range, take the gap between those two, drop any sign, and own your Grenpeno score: 28.1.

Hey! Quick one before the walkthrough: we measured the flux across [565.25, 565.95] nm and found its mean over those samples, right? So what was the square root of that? 5.30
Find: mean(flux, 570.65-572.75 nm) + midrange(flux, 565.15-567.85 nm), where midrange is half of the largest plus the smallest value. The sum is 56.2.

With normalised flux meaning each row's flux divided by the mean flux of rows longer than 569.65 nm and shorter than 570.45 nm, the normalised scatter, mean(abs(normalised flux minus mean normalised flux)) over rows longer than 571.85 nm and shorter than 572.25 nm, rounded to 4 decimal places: 0.0037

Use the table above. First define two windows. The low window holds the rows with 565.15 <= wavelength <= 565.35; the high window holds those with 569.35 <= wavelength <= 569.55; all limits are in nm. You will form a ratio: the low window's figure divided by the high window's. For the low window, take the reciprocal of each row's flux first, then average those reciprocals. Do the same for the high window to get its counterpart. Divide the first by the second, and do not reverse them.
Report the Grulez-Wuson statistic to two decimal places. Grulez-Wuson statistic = 0.99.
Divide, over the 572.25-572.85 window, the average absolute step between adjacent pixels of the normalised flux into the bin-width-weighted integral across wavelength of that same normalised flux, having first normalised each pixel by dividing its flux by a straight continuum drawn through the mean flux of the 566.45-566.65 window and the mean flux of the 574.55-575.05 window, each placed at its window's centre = 244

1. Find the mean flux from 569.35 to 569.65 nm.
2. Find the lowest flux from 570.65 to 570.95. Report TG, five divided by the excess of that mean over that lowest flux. 14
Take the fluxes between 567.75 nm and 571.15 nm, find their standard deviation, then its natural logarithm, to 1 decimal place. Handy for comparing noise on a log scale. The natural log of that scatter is -1.8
